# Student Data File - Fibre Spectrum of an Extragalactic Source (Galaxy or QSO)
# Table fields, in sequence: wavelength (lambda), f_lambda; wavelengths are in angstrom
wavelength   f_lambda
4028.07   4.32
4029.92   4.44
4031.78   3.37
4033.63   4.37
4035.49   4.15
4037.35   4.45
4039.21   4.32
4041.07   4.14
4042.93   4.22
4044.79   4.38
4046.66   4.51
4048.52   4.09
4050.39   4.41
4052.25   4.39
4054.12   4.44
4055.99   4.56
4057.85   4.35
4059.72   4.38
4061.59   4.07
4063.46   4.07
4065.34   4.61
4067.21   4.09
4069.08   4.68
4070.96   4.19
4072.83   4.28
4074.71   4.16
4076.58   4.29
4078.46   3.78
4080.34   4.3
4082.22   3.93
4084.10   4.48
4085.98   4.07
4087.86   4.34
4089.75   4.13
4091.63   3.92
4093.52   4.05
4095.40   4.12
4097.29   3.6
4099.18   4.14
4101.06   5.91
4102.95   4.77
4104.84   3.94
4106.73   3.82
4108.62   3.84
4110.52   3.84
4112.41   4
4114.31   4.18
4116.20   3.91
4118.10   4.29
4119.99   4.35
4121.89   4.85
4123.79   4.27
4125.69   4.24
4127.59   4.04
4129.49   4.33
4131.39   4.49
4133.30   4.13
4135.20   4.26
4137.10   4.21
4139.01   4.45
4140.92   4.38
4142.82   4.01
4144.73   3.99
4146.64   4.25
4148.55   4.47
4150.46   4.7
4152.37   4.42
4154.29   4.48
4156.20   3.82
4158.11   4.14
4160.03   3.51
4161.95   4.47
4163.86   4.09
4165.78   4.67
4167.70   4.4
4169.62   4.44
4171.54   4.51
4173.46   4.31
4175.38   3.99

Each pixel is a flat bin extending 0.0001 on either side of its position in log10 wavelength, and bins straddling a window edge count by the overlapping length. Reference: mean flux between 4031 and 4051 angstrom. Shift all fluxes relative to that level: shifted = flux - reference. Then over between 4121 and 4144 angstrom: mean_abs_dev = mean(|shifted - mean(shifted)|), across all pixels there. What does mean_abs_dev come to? 0.16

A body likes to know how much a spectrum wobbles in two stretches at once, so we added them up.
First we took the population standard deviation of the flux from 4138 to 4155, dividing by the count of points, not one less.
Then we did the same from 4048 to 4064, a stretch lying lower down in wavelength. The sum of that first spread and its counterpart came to 0.39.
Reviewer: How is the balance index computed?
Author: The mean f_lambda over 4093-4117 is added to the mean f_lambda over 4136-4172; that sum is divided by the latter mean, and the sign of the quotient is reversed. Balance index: -1.97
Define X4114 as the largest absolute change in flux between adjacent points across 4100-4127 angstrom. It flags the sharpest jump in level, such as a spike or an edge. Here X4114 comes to 1.14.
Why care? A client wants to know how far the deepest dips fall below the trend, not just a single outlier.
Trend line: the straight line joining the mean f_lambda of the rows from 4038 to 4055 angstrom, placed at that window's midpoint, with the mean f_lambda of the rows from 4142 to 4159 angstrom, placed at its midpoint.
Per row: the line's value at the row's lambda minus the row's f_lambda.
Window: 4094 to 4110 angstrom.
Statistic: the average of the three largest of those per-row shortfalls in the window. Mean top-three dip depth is 0.5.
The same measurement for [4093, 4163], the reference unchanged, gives 0.6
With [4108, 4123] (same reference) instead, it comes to 0.4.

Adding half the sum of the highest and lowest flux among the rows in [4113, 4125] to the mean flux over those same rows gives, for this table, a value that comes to 8.7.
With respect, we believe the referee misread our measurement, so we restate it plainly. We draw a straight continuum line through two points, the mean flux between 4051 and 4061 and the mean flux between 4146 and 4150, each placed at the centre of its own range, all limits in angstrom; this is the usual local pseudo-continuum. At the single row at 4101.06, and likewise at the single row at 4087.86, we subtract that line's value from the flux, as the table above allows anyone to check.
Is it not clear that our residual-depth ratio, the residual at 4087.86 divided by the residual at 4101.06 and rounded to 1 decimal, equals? 0.0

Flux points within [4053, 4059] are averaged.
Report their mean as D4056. 4.45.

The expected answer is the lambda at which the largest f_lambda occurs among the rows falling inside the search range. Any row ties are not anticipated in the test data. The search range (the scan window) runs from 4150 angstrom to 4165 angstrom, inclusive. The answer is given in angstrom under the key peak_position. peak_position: 4150.46 angstrom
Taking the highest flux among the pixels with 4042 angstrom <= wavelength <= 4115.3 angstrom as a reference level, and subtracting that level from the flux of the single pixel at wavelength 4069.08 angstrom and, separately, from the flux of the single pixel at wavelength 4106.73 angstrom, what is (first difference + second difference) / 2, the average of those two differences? -1.66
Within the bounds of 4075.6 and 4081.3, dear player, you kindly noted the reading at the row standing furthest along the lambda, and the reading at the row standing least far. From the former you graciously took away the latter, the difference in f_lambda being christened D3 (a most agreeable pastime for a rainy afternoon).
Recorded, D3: 0.0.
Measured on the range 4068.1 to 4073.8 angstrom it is -0.4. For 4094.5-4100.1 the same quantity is 0.0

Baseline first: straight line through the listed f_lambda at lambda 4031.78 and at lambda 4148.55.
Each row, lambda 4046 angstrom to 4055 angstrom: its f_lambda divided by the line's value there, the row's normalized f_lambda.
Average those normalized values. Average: 1.23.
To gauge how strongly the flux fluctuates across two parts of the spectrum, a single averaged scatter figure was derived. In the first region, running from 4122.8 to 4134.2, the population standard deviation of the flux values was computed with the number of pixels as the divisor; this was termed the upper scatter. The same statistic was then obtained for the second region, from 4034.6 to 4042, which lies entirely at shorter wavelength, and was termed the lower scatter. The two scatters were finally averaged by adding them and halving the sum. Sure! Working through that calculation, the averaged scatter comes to 0.14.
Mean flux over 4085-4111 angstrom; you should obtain 4.18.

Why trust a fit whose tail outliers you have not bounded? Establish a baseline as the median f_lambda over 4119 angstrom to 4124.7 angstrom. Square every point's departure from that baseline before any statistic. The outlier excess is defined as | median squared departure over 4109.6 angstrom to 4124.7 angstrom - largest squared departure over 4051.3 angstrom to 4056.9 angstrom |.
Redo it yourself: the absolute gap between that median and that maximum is 0.032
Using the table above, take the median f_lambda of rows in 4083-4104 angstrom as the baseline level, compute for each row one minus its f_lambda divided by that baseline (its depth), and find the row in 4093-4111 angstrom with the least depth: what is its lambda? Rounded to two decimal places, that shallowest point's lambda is 4101.06 angstrom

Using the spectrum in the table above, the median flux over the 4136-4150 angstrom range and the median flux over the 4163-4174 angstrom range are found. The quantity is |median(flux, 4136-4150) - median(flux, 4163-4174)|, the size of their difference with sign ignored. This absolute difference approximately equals 0.17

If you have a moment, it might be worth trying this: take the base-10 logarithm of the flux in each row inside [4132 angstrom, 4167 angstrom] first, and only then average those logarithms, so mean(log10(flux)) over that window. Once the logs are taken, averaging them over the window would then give 0.627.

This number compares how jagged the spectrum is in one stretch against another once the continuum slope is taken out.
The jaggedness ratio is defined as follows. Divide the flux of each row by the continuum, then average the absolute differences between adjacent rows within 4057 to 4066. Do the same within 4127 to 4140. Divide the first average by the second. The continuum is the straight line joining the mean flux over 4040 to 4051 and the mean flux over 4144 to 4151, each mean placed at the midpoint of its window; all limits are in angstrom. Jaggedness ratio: 1.1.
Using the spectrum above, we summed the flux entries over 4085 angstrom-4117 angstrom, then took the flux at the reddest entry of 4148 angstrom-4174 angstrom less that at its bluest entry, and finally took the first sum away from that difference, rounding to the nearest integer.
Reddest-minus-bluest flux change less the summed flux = -71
